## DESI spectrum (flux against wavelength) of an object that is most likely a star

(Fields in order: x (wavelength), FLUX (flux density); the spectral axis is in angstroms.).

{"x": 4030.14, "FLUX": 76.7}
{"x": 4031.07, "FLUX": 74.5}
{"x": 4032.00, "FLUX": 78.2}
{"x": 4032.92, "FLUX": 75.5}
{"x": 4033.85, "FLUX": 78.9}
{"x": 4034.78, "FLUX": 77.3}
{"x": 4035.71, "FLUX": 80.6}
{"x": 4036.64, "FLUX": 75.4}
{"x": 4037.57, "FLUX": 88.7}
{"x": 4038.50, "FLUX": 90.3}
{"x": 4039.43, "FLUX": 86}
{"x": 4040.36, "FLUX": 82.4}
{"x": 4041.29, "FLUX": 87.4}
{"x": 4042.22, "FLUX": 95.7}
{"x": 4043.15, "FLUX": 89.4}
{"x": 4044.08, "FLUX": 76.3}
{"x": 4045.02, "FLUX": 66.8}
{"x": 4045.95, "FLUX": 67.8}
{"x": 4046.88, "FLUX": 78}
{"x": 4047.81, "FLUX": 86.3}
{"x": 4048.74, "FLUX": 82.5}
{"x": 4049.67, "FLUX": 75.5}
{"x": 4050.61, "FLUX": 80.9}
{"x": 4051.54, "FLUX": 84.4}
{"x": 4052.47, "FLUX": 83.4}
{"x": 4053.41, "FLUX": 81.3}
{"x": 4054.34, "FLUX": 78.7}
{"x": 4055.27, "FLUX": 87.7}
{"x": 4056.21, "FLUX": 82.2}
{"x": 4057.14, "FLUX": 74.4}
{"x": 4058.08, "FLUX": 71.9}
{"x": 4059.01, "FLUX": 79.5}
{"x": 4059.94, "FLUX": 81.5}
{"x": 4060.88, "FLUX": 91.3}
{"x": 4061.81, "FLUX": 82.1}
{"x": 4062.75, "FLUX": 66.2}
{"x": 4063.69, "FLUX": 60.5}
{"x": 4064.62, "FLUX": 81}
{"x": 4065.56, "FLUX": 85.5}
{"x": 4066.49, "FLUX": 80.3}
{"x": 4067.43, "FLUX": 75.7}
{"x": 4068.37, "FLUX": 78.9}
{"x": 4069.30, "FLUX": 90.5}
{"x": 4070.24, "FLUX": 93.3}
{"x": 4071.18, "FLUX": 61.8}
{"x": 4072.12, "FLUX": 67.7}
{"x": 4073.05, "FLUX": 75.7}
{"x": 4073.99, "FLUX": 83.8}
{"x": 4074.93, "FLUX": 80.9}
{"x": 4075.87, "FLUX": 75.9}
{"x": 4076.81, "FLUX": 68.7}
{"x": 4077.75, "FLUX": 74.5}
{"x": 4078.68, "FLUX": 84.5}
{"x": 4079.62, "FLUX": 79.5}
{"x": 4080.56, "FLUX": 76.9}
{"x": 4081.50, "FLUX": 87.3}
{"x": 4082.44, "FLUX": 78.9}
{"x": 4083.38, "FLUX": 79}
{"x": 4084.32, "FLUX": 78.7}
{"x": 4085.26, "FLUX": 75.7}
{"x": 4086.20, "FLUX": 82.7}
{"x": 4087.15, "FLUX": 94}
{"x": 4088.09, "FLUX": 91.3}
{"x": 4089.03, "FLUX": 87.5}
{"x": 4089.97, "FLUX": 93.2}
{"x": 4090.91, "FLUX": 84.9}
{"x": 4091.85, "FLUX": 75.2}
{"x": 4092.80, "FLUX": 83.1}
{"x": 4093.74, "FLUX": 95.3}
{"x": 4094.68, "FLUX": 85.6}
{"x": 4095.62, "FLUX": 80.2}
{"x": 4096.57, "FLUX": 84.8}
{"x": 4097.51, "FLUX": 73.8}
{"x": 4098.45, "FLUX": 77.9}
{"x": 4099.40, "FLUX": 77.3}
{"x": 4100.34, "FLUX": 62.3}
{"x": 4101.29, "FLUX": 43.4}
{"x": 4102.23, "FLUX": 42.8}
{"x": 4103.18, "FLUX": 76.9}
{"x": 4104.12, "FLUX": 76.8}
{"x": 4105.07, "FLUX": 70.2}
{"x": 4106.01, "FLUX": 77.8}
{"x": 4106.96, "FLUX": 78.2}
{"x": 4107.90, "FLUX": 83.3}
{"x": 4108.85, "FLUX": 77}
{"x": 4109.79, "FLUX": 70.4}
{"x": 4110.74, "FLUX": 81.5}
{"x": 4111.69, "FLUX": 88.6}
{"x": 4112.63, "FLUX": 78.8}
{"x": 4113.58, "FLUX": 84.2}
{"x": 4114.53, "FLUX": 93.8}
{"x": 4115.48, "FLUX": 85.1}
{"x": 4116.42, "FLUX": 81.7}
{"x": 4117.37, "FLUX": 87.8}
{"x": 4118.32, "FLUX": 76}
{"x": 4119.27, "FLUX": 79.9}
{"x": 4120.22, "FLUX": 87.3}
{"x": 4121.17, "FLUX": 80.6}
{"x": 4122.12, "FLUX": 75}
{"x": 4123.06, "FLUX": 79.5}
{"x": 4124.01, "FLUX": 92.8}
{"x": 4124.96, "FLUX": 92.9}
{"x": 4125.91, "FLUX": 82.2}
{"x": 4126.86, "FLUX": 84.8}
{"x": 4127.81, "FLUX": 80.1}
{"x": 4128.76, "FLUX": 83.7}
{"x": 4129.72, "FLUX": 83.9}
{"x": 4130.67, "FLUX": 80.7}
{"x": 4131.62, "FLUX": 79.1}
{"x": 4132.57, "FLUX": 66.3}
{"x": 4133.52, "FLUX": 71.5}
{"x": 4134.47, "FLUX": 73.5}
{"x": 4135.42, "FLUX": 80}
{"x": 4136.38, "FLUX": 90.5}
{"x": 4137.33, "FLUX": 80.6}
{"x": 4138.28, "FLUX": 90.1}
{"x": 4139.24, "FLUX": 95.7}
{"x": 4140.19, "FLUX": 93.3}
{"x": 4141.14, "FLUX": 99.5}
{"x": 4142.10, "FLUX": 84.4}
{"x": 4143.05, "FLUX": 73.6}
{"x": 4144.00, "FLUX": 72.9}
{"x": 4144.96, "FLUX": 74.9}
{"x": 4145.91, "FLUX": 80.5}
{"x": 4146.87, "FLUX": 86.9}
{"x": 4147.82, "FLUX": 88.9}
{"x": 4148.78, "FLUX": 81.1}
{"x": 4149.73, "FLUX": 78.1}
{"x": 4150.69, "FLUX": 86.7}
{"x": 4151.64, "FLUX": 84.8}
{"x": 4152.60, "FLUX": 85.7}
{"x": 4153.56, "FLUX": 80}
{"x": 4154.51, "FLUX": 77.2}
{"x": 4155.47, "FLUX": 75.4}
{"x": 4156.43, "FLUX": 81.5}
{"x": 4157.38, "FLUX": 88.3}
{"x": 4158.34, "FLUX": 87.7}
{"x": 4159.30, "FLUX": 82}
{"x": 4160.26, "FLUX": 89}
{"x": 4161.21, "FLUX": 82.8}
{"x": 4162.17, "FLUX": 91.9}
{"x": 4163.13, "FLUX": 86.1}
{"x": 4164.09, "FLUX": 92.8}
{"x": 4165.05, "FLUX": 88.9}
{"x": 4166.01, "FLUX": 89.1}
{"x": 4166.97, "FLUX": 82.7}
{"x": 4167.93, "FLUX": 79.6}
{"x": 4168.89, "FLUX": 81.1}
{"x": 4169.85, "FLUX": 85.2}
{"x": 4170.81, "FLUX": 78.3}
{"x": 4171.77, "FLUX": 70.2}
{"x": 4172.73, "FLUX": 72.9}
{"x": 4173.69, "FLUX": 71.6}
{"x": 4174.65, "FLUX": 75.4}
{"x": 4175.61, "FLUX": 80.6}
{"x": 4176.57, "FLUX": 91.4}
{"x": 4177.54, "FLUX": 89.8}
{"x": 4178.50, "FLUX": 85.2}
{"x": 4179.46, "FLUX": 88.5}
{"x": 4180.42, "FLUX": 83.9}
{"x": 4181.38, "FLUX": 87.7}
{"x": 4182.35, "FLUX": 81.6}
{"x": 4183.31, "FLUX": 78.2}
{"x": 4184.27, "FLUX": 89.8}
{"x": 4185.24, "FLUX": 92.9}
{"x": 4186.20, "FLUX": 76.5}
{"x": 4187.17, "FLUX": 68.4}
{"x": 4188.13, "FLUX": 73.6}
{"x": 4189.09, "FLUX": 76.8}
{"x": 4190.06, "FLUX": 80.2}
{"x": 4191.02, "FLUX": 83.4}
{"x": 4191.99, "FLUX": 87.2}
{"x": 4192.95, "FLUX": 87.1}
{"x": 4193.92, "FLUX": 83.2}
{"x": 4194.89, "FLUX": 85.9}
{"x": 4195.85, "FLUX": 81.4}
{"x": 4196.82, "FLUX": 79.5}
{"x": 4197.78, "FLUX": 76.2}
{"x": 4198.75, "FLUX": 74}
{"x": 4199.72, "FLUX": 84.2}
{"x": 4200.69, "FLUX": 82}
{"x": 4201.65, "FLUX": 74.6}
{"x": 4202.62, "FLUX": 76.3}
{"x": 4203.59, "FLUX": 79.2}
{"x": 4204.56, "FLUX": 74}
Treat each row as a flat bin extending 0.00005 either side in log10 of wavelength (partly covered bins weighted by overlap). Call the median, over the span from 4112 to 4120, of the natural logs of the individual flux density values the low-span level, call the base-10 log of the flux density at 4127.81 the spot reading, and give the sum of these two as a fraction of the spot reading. 3.32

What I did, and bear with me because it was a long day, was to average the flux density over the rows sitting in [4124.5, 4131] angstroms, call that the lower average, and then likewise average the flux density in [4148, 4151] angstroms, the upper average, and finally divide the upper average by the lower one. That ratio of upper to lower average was 0.98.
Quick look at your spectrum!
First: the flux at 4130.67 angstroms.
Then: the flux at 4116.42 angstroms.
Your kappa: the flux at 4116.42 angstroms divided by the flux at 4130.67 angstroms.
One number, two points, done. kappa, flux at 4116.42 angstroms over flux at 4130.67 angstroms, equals 1.01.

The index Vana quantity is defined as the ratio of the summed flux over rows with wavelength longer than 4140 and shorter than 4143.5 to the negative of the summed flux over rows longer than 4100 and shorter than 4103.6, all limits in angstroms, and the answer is -1.56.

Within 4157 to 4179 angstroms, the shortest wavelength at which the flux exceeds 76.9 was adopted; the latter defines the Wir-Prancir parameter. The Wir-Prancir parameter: 4157.38 angstroms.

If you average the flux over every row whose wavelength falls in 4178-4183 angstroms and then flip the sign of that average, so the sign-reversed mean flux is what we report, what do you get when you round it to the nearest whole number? -85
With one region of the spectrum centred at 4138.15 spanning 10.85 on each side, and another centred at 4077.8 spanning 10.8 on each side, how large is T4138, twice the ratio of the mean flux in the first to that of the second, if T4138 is 2.06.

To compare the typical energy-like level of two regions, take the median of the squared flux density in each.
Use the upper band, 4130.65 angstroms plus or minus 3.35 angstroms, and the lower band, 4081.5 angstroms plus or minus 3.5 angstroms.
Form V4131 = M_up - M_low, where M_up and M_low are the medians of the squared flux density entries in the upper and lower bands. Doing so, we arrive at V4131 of 175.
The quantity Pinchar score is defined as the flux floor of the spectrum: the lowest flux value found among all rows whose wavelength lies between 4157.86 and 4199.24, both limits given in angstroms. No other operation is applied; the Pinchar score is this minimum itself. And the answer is 68.4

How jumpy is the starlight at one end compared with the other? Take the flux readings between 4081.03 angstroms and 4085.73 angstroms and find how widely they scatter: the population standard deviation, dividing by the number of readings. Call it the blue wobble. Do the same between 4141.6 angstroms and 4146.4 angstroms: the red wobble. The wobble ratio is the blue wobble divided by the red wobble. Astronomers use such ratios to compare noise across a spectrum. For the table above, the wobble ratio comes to 0.87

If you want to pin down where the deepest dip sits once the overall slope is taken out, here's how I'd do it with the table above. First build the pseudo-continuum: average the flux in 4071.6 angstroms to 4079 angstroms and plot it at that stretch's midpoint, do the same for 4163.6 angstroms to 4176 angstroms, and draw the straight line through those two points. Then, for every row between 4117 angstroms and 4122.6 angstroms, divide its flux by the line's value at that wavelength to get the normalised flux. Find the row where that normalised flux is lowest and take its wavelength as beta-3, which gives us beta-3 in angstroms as 4122.12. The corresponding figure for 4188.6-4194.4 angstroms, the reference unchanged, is 4189.09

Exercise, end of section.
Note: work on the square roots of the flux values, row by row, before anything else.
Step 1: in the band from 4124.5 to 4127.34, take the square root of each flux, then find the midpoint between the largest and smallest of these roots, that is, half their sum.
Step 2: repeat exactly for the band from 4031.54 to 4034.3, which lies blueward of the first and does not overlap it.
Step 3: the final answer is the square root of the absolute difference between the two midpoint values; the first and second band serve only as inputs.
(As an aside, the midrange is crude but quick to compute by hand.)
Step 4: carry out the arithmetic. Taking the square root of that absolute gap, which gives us 0.8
